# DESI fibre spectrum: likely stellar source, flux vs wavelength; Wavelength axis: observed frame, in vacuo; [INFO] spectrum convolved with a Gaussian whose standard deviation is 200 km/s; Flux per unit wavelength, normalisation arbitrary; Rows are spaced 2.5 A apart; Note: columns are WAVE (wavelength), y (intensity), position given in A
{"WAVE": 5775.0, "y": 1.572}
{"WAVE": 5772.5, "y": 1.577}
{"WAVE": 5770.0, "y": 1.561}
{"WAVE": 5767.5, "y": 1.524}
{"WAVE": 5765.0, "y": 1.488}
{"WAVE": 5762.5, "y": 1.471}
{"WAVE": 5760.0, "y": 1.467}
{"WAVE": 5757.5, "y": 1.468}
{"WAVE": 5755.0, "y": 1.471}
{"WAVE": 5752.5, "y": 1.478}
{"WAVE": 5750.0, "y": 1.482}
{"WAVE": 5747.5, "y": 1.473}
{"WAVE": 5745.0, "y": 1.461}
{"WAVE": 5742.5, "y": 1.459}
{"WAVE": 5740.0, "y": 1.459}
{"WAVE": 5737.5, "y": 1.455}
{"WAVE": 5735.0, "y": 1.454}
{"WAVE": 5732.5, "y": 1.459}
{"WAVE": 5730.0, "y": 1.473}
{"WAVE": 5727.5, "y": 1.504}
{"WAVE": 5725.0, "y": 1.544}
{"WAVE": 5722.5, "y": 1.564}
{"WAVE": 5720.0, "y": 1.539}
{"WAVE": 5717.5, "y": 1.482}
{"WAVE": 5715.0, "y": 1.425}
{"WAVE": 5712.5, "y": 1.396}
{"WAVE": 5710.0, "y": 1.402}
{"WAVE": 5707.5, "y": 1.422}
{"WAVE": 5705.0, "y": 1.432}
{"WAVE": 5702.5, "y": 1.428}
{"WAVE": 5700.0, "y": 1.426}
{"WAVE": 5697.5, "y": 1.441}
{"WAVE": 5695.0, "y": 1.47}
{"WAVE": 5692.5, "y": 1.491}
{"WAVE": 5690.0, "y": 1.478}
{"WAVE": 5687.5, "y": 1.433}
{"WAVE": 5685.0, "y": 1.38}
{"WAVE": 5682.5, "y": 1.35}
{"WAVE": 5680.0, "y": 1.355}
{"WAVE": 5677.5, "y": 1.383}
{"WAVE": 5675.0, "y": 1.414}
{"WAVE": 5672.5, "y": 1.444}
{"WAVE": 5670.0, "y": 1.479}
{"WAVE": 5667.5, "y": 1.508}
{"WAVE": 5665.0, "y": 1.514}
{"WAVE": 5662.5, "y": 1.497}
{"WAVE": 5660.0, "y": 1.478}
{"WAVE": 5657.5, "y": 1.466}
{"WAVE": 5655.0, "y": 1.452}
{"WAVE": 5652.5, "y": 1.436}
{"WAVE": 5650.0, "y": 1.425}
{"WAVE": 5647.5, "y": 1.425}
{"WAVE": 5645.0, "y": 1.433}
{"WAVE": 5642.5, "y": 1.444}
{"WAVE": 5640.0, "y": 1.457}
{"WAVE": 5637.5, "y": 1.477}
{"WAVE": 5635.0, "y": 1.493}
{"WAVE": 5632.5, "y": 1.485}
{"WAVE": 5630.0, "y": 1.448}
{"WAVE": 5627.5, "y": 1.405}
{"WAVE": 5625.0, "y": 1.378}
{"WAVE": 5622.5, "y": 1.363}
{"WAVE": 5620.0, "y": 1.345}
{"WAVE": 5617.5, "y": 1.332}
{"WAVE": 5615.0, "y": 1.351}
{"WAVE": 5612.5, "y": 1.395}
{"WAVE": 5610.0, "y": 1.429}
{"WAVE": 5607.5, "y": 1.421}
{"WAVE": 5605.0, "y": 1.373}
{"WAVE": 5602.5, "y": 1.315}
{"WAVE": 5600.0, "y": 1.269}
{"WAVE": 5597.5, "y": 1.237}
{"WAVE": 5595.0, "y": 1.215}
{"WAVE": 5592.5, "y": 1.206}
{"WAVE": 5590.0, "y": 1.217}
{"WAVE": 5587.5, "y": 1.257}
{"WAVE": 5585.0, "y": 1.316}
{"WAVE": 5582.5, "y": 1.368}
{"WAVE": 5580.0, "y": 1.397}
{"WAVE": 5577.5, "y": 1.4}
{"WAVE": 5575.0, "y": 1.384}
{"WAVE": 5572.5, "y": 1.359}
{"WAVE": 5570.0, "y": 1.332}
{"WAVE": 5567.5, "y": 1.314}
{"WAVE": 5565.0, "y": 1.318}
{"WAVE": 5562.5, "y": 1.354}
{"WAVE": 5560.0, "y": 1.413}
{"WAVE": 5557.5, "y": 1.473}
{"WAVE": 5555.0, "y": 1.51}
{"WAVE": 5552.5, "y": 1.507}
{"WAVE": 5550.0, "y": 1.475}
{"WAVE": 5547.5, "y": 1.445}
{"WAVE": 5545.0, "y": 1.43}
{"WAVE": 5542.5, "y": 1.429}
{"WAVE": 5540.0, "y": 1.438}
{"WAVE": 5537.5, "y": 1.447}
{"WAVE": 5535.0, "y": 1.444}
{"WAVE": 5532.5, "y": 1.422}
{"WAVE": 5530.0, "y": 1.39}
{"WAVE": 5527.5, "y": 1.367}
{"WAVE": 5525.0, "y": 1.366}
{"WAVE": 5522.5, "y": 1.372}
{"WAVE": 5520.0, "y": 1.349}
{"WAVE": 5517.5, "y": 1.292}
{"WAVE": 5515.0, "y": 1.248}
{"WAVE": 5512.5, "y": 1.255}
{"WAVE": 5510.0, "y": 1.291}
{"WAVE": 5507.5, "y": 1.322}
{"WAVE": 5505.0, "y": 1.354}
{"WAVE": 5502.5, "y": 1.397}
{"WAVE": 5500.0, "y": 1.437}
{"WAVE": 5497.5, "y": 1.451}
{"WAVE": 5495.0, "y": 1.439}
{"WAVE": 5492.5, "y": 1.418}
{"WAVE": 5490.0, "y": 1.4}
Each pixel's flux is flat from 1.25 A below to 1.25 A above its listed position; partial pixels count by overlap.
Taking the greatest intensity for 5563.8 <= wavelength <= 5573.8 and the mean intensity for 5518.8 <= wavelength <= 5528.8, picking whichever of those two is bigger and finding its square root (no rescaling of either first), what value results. 1.17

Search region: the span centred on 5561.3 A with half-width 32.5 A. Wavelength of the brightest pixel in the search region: 5555.0 A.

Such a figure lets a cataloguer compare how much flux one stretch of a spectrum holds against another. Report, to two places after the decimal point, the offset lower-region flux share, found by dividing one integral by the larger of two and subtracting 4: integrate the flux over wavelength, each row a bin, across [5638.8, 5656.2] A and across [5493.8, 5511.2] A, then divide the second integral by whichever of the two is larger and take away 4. -3.04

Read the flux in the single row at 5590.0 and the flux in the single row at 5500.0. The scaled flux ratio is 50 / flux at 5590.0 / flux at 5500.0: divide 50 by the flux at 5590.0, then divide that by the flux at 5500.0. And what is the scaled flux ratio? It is 28.6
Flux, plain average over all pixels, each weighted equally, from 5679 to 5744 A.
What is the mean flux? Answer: 1.45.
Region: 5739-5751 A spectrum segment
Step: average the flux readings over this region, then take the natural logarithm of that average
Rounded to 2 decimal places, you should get 0.38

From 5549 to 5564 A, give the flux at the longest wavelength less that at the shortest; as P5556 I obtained -0.12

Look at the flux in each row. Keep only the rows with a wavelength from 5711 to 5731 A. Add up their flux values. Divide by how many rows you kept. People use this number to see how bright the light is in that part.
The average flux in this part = 1.49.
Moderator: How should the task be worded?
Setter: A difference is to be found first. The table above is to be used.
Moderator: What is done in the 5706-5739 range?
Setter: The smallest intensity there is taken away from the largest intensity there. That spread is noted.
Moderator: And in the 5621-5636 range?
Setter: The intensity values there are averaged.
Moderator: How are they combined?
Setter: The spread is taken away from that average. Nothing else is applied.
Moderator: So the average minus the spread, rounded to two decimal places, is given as 1.26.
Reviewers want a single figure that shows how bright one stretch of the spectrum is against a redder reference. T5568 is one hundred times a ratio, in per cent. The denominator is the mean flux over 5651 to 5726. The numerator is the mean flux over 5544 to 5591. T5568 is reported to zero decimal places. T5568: 95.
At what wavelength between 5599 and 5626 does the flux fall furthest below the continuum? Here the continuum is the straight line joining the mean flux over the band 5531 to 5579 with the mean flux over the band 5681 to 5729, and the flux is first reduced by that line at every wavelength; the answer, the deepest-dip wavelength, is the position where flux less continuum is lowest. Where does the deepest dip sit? 5600.0 A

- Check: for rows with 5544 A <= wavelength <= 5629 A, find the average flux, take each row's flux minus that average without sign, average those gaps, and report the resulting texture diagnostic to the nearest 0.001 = 0.062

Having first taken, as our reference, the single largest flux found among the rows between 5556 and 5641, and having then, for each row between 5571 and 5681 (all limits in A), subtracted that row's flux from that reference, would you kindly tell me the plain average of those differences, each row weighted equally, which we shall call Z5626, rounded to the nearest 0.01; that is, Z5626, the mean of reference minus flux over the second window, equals 0.10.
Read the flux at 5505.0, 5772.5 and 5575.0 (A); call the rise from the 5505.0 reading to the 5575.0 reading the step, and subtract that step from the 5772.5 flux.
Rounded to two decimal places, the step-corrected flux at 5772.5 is 1.55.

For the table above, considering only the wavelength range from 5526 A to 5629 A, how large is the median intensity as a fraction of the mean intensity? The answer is 1.00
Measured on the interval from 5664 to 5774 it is 1.00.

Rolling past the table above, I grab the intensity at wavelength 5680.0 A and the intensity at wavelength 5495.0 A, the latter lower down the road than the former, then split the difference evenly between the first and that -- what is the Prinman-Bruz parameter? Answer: 1.40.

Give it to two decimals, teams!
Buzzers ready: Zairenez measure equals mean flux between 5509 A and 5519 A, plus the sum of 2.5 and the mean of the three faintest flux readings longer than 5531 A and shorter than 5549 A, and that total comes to 5.20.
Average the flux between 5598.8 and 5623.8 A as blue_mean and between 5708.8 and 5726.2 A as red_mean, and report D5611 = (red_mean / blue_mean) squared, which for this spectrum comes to 1.18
